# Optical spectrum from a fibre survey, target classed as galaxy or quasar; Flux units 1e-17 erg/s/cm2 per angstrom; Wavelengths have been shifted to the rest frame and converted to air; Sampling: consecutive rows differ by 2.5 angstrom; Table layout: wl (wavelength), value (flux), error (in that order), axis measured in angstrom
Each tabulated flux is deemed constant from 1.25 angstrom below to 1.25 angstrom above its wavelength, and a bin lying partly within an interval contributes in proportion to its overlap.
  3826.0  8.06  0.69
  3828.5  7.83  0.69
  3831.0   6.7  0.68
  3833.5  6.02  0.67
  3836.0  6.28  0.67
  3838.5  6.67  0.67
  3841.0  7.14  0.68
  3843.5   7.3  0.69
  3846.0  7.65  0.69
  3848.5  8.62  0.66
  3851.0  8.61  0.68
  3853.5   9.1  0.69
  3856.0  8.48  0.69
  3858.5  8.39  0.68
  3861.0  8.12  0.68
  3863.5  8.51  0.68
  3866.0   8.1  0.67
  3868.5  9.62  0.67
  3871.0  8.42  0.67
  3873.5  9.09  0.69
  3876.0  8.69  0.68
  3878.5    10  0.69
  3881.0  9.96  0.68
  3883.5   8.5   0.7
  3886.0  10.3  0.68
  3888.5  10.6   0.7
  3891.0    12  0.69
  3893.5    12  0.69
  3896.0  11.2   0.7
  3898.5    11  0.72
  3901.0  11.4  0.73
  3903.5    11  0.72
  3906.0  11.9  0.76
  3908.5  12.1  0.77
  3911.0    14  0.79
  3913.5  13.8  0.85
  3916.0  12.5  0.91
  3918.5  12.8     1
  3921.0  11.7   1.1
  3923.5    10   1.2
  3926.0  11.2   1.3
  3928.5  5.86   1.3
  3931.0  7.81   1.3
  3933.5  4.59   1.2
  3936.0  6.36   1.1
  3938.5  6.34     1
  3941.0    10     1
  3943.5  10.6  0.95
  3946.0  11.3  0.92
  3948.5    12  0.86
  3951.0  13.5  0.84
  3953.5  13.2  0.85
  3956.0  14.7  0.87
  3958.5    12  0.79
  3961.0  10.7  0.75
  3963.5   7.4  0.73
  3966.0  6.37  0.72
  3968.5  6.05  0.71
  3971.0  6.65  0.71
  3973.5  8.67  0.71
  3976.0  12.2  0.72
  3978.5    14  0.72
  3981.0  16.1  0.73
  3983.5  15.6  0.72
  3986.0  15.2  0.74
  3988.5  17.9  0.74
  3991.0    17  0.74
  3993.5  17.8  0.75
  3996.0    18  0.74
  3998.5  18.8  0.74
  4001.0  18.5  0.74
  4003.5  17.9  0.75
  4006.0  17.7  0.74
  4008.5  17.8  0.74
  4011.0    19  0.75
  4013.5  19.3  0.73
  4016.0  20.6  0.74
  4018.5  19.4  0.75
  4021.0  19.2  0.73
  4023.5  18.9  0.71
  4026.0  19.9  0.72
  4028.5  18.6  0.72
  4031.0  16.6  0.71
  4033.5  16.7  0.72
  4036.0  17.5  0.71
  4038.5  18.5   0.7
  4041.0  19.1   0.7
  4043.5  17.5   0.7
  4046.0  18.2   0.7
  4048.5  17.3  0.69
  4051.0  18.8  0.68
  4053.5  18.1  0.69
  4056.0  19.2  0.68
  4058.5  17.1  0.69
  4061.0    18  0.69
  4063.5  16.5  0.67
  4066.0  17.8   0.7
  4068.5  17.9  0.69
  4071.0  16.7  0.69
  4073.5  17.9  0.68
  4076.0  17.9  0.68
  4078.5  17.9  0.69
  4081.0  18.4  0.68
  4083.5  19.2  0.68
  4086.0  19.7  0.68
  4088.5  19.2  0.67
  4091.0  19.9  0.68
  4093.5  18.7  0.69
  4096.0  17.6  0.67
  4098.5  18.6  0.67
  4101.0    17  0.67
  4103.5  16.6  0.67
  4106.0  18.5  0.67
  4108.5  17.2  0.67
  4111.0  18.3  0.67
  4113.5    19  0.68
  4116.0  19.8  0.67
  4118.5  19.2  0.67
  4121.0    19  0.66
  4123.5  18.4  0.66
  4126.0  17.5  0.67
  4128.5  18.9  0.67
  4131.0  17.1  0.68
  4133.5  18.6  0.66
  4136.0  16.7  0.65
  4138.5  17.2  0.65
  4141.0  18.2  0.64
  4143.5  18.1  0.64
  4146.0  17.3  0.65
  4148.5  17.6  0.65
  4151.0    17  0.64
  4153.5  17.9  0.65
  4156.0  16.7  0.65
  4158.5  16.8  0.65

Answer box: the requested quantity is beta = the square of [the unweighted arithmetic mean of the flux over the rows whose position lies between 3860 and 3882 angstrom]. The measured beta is 80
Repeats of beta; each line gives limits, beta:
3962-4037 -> 251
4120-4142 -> 322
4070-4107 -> 333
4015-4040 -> 346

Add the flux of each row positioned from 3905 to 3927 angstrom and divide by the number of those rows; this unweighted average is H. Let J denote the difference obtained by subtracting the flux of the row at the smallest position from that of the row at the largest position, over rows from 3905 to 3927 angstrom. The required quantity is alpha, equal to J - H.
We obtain -13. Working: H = 12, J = -1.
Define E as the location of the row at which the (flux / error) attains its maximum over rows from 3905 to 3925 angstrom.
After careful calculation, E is 3911.0 angstrom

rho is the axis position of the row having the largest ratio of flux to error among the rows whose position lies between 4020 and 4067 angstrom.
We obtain 4056.0 angstrom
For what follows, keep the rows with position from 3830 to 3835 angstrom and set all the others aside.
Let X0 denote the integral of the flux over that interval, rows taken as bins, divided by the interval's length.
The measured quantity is 6.3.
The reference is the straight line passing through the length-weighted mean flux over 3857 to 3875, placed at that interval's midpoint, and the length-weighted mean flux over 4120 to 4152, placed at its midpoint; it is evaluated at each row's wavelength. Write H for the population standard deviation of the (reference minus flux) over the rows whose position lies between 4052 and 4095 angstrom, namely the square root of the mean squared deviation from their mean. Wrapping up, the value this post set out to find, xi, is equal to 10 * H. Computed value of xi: 8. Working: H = 0.79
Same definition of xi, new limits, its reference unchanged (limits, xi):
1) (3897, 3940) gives 32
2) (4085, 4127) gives 11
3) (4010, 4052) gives 13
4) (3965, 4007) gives 41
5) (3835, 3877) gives 6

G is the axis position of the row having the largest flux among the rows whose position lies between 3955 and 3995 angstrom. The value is 3988.5 angstrom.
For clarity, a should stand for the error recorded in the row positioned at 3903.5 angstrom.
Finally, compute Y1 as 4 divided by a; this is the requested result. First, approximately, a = 0.72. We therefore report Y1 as 5.6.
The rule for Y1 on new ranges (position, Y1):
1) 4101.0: 6.0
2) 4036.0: 5.6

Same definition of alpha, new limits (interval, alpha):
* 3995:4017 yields -16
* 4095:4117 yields -16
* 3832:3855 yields -4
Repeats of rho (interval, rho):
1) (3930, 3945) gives 3943.5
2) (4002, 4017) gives 4016.0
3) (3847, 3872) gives 3868.5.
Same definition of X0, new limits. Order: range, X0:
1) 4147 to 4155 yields 17.5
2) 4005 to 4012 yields 18.2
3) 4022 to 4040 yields 18.1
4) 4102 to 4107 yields 17.5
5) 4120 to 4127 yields 18.3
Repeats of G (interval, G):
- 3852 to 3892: 3891.0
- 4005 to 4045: 4016.0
